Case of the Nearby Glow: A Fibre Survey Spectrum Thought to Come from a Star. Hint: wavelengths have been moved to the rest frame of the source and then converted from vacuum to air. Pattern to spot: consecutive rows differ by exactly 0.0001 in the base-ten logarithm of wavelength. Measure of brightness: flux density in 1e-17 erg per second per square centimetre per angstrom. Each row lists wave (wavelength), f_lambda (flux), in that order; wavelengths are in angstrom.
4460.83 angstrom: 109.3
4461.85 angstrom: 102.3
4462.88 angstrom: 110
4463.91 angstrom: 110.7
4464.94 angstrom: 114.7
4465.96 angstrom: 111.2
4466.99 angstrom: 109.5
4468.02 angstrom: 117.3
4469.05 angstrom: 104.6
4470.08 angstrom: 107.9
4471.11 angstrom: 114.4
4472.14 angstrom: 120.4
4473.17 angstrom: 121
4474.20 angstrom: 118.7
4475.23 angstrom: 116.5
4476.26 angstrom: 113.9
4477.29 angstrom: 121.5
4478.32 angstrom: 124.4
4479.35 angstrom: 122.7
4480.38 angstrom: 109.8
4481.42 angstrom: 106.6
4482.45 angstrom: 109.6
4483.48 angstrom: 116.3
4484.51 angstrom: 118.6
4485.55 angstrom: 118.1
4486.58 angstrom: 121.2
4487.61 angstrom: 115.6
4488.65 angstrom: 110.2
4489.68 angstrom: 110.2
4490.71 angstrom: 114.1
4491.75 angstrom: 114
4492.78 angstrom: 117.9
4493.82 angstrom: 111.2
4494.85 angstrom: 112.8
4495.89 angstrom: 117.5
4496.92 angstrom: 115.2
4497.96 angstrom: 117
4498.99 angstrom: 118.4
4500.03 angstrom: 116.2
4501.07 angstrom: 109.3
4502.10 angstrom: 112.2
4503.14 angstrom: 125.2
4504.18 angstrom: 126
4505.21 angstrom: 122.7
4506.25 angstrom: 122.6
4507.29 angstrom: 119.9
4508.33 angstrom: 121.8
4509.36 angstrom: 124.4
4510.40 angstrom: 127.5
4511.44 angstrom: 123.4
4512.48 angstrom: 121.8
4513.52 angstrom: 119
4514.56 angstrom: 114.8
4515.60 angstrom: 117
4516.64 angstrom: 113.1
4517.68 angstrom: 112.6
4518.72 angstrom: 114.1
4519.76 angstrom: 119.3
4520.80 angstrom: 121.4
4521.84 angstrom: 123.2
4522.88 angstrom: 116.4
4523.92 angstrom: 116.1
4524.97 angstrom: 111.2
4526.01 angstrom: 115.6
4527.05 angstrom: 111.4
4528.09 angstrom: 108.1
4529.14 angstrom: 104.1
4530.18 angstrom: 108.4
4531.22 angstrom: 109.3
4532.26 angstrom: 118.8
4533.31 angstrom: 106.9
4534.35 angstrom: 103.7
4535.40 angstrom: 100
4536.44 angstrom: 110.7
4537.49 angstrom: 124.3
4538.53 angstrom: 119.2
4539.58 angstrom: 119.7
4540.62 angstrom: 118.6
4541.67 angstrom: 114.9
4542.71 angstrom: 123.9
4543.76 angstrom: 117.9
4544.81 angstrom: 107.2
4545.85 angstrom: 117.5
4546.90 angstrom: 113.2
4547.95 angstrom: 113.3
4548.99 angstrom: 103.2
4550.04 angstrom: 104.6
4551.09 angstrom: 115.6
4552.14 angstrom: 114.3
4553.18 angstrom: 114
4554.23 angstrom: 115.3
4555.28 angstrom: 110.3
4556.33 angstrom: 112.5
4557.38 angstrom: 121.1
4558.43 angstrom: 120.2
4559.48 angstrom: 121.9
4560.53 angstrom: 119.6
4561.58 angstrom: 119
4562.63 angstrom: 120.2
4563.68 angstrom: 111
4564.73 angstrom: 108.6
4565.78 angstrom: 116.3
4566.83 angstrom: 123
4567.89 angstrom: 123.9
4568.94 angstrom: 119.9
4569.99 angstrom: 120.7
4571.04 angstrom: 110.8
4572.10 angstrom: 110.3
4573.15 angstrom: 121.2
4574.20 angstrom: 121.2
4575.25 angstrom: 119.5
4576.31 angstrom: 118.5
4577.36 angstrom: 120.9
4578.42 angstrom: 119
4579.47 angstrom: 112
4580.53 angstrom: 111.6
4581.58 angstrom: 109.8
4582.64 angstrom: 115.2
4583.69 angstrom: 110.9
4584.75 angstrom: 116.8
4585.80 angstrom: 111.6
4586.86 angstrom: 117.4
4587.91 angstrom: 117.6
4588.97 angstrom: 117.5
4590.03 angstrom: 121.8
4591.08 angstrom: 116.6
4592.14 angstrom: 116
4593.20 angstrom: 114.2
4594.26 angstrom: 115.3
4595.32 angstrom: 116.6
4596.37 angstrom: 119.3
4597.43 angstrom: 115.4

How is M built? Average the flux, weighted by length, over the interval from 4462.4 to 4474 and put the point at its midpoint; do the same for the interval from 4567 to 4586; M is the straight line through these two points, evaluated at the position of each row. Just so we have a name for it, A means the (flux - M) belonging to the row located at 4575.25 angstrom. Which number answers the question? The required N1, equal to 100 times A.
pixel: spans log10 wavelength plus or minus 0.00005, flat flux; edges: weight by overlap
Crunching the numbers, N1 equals 303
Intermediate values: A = 3.0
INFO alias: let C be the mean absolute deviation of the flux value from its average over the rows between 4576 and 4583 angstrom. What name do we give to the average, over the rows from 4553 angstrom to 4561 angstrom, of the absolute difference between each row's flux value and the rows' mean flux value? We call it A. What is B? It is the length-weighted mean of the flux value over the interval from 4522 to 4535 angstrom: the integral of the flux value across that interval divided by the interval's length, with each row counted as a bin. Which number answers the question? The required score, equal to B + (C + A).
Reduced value 118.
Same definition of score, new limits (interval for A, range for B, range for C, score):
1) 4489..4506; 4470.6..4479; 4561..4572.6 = 128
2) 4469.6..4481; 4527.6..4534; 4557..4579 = 117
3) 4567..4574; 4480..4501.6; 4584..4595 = 121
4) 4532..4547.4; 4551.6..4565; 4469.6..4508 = 126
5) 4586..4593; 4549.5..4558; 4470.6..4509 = 119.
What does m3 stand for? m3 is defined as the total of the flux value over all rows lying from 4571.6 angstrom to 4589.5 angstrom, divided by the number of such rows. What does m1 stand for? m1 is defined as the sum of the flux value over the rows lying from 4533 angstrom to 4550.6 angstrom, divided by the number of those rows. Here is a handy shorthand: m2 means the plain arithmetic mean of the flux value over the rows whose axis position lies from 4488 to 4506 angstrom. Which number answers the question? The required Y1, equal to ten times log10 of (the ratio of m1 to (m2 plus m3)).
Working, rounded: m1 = 113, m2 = 116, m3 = 115.9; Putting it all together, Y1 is -3.13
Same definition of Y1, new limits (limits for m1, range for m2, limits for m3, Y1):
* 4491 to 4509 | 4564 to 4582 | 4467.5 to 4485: -2.96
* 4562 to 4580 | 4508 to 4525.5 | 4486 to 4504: -2.99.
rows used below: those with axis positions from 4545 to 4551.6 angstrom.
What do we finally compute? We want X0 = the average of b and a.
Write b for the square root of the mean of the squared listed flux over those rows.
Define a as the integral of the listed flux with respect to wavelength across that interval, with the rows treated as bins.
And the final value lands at 422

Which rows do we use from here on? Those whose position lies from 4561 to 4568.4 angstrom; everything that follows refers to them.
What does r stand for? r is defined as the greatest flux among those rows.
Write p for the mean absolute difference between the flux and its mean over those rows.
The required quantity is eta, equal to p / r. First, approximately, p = 5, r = 123.9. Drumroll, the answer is 0.038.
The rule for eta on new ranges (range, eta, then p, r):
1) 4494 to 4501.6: 0.020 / 2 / 118.4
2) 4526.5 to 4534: 0.027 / 3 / 118.8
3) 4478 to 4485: 0.047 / 6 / 124.4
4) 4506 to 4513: 0.014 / 2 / 127.5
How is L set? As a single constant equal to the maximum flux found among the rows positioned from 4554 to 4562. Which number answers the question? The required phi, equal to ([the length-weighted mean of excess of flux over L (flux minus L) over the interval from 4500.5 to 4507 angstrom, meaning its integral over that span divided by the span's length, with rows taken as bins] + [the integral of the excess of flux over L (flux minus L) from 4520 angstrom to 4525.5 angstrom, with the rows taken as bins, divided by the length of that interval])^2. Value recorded 41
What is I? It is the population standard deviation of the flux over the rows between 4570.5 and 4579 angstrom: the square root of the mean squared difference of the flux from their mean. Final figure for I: 4.2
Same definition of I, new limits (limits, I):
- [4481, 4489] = 4.8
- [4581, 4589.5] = 3.1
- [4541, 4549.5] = 6.0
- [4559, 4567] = 4.8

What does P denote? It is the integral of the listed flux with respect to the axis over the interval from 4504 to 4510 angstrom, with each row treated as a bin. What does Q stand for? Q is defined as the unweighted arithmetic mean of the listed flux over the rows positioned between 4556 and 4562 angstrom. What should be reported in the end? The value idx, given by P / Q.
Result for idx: 6.20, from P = 738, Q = 119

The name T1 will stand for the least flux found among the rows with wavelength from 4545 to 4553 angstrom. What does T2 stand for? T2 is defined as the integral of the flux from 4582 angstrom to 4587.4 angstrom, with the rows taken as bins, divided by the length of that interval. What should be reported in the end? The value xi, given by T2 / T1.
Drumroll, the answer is 1.11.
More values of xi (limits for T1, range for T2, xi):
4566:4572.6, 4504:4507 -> 1.12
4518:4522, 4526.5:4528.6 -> 0.96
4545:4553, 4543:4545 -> 1.11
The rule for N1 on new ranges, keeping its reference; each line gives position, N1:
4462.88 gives -286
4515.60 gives 245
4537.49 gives 904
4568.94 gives 363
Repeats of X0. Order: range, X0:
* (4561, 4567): 406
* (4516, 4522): 410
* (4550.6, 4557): 421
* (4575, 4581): 408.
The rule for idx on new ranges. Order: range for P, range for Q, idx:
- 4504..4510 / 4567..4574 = 6.26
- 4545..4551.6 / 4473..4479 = 6.14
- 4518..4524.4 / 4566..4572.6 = 6.41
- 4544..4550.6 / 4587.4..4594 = 6.20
